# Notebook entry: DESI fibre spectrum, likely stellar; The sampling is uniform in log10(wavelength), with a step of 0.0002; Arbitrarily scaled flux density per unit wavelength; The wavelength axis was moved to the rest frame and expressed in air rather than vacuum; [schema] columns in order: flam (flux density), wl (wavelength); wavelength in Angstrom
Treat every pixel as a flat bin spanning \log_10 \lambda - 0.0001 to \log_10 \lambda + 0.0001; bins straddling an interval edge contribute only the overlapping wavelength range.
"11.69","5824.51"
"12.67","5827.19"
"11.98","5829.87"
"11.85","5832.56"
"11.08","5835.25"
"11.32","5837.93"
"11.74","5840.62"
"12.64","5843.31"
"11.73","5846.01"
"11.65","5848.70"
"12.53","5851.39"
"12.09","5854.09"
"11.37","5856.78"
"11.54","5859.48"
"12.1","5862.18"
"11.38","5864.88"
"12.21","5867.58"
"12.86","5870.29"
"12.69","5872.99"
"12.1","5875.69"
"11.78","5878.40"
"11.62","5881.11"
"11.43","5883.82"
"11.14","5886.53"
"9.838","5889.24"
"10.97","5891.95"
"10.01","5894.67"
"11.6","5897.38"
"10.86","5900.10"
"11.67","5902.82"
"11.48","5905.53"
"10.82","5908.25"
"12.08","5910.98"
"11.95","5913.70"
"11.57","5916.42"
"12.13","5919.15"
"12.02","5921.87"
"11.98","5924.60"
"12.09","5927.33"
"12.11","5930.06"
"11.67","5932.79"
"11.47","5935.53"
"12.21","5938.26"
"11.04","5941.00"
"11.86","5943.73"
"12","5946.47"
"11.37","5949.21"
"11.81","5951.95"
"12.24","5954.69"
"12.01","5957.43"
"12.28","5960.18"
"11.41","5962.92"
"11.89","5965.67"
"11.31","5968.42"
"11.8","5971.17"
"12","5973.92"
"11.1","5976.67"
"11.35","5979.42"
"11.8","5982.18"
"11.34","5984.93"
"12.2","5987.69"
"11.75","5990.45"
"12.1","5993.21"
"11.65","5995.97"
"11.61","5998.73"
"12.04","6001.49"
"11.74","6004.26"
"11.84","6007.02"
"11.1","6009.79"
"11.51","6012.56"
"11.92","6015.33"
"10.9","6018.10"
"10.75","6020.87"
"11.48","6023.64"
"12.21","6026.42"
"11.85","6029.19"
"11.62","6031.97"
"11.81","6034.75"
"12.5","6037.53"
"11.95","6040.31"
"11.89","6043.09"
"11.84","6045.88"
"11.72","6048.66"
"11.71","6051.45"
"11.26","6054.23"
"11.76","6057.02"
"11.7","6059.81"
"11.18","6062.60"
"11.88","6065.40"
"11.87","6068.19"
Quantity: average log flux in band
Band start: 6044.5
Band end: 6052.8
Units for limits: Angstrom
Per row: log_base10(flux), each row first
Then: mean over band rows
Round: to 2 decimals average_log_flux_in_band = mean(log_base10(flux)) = 1.07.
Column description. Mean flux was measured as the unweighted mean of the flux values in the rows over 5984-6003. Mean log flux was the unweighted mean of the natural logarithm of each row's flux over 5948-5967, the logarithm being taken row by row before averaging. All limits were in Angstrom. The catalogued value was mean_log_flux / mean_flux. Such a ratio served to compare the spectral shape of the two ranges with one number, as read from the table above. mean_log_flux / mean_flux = 0.209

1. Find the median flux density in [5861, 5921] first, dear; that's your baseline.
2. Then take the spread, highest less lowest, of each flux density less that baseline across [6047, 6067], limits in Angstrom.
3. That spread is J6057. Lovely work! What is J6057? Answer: 0.70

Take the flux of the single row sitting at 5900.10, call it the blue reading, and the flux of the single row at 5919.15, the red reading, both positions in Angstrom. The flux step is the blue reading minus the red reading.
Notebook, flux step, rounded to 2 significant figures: -1.3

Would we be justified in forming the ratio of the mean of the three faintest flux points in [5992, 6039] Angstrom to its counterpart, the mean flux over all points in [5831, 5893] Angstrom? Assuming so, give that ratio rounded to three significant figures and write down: 0.931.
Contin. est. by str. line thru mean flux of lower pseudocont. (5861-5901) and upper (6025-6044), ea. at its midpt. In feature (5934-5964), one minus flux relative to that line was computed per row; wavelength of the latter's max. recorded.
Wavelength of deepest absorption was 5941.00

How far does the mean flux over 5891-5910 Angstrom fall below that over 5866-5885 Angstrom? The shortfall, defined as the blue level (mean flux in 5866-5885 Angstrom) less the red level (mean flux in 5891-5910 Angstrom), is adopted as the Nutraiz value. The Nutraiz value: 1.0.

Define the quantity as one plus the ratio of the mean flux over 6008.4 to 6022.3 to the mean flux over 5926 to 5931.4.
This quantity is 1.93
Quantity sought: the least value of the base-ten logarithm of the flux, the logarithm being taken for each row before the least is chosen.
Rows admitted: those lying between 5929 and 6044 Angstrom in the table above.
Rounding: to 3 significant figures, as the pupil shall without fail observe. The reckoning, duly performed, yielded 1.03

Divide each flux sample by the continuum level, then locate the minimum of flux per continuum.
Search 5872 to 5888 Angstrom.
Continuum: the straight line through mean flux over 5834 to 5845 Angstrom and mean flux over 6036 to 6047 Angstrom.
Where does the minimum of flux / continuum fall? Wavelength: 5886.53 Angstrom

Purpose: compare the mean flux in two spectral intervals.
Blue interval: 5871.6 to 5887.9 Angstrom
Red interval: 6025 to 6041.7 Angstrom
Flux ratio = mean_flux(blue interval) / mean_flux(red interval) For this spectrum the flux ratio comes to 0.98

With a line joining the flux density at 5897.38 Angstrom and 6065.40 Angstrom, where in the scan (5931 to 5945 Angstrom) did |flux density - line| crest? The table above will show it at 5941.00 Angstrom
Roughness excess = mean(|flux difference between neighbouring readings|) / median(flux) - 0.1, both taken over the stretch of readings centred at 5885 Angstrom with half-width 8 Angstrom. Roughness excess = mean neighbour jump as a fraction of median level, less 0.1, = -0.046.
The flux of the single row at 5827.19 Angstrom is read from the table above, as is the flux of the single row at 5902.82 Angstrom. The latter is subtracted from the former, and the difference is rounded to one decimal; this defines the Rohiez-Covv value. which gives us 1.0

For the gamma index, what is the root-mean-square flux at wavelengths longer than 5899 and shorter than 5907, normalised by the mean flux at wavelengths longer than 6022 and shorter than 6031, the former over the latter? 0.96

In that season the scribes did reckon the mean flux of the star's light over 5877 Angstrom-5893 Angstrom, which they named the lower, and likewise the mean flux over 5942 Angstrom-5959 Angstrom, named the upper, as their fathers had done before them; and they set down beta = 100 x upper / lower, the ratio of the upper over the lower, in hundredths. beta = 107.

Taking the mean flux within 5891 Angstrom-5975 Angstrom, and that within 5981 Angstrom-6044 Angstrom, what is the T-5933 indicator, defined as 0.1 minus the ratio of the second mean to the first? -0.904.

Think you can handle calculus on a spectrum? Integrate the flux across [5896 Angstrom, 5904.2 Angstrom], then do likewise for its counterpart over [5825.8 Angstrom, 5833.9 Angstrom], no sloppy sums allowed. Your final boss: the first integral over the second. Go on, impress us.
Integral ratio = 0.95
